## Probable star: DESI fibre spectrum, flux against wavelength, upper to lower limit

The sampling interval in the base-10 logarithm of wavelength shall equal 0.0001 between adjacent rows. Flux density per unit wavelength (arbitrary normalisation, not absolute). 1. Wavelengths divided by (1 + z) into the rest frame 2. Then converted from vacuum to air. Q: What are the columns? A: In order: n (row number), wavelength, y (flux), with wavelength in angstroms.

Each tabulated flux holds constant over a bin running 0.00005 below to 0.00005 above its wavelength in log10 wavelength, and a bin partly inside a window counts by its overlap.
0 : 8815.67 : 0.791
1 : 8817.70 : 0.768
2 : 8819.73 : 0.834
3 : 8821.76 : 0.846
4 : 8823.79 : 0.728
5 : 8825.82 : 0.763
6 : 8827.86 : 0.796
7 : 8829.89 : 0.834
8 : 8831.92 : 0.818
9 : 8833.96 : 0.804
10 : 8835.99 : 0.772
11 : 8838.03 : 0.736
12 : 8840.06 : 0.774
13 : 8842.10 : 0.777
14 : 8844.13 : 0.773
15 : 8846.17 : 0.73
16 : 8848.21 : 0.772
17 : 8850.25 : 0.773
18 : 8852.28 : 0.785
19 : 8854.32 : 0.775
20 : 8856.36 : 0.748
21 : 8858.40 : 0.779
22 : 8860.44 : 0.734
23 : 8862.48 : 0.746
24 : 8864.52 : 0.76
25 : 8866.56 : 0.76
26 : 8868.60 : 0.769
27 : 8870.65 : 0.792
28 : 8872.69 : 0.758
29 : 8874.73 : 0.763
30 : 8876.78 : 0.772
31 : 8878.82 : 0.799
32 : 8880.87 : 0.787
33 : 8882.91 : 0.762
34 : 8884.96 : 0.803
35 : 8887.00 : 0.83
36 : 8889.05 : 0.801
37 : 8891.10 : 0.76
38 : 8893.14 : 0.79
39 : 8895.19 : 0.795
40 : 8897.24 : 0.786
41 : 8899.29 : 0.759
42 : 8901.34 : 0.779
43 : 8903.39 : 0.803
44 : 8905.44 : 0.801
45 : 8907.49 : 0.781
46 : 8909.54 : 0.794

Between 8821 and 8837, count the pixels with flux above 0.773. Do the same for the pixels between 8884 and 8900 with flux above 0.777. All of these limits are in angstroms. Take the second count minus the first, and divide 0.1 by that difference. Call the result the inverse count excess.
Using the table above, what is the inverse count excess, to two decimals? 0.10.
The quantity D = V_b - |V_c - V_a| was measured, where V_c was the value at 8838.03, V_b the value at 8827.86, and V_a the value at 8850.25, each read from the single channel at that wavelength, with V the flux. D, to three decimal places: 0.759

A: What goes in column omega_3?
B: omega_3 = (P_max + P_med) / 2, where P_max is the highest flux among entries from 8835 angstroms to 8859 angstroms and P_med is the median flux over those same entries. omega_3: 0.779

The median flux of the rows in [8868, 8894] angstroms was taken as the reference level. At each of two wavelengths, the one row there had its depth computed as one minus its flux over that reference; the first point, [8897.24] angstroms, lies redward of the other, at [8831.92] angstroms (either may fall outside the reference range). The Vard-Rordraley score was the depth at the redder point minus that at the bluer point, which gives 0.04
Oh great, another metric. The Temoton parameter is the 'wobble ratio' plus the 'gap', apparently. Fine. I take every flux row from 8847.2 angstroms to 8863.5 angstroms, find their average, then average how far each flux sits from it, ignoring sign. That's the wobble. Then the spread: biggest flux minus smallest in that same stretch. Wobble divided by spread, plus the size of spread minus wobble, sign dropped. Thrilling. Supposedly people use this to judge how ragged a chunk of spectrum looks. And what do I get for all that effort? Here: 0.35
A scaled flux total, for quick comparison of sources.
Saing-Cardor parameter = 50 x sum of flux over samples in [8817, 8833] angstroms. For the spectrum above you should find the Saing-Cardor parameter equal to 319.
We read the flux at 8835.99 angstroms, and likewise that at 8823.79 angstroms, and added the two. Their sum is 1.50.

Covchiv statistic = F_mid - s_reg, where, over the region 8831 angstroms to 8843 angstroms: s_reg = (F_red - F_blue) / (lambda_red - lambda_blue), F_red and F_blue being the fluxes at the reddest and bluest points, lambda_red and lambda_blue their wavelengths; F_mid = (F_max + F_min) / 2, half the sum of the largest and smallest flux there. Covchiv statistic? 0.781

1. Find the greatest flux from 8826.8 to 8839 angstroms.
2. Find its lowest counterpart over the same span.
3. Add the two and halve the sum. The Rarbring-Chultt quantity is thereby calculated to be 0.785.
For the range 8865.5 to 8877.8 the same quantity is 0.775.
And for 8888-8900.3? 0.780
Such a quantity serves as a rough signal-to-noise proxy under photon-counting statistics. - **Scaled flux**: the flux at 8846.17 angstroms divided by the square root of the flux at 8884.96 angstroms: 0.81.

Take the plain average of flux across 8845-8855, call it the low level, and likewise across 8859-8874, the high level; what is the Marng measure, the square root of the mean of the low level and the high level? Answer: 0.874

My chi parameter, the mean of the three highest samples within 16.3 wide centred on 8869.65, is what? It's 0.778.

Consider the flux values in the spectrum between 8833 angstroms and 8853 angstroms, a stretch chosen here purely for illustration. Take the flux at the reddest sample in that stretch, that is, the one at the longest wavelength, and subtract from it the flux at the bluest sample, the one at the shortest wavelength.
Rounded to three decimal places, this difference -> -0.019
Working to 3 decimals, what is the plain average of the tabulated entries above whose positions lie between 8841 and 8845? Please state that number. 0.775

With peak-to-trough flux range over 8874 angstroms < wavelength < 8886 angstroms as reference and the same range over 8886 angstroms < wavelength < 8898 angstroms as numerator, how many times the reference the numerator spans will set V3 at 1.7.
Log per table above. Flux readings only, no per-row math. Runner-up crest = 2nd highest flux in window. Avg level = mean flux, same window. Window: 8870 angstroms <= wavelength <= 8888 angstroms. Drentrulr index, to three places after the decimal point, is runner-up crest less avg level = 0.018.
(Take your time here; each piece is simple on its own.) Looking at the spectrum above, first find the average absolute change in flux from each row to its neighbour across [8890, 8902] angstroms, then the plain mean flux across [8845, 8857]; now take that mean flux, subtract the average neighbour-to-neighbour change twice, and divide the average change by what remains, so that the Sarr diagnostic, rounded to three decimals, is 0.025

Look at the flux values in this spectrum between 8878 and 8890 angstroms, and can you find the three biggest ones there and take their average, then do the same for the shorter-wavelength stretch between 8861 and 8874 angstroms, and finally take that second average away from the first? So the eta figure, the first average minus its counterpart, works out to 0.04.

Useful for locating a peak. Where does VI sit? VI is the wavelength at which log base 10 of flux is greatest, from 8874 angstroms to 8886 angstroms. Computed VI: 8884.96 angstroms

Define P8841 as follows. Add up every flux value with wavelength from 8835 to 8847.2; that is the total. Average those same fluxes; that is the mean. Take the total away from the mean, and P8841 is -3.8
